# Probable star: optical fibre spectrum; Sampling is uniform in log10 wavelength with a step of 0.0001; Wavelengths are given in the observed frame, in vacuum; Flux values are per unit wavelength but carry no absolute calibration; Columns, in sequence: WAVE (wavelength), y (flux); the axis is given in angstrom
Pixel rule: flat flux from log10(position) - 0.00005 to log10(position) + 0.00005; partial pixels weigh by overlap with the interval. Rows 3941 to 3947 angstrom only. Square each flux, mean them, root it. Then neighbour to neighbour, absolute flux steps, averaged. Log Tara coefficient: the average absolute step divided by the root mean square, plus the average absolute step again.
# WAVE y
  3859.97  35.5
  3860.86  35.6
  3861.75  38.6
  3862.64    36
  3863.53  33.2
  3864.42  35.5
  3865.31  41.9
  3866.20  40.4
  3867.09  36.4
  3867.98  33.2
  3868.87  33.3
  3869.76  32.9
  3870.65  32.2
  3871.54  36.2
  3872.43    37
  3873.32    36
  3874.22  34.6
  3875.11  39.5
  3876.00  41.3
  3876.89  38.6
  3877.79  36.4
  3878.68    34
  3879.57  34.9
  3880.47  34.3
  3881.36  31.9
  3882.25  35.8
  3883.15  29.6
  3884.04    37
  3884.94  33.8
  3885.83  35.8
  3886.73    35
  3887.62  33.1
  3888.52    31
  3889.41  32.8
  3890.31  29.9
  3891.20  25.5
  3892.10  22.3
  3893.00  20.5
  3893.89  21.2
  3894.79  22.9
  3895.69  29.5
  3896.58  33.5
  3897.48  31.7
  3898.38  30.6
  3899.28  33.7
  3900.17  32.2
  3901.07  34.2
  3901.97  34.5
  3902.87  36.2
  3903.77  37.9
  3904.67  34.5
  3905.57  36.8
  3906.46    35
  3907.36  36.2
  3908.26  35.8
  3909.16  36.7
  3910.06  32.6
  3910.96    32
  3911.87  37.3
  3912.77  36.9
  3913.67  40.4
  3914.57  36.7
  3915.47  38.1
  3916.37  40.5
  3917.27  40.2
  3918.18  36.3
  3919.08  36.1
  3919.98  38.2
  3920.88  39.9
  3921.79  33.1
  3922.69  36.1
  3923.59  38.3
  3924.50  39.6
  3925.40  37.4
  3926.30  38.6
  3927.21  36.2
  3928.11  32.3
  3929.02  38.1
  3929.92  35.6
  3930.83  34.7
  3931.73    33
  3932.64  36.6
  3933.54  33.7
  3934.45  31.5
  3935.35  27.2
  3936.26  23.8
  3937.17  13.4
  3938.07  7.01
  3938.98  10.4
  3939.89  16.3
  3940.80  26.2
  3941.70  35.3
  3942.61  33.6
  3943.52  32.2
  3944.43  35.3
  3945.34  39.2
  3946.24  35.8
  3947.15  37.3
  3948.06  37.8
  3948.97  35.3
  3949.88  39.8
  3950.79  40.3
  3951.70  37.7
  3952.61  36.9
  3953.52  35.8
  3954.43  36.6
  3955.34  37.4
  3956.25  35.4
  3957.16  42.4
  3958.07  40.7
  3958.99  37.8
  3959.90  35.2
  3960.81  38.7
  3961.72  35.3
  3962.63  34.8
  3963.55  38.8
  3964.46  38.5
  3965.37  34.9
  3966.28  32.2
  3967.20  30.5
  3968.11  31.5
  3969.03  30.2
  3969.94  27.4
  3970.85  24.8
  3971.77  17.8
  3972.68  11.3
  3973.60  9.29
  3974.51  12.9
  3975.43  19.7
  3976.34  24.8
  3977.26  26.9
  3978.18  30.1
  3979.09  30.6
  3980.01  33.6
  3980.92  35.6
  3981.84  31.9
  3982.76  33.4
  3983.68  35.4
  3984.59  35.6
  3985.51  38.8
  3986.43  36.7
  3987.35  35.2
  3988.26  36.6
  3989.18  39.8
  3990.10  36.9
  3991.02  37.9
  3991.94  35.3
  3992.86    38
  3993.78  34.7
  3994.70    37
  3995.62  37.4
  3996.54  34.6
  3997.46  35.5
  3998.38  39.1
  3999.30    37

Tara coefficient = 2.78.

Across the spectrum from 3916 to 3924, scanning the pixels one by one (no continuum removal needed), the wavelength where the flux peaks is 3916.37 angstrom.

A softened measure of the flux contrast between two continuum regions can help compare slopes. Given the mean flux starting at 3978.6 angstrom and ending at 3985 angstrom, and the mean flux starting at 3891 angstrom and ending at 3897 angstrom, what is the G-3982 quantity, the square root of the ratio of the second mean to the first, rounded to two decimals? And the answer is 0.86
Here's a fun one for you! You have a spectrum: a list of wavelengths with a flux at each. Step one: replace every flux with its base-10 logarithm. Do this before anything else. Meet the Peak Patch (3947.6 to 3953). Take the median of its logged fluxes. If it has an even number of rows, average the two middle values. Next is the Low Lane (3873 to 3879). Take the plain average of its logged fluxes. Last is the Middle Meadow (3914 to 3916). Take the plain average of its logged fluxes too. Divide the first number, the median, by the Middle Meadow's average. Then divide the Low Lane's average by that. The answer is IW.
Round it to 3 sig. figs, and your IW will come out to 1.57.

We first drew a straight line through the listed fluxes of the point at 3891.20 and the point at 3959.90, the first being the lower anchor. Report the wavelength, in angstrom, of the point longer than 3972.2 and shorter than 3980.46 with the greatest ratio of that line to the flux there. 3973.60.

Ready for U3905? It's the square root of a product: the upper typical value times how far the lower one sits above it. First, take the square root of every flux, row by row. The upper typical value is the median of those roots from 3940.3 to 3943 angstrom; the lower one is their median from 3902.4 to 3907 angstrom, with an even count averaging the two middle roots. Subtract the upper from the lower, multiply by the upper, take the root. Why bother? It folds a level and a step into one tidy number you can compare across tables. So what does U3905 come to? 1.13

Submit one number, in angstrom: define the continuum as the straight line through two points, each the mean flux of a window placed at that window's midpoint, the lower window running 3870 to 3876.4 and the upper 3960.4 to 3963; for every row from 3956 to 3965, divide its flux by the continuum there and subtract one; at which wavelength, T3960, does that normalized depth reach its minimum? 3962.63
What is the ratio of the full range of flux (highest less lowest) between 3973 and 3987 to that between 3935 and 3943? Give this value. 1.0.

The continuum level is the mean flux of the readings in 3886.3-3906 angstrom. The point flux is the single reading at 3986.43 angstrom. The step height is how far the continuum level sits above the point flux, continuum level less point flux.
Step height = -5.8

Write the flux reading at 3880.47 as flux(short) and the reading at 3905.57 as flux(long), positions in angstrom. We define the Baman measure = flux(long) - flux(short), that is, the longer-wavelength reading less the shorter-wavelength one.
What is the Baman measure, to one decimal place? 2.5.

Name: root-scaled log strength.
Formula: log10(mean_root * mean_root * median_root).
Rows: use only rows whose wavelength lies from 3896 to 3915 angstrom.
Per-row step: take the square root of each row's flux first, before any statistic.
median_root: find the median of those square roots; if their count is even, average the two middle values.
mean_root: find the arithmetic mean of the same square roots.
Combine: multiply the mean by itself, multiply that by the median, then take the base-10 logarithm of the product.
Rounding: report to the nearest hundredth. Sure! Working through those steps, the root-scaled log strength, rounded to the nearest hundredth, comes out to 2.32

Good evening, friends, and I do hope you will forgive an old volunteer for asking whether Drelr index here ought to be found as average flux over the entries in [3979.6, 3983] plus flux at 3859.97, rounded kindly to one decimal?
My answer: 69.1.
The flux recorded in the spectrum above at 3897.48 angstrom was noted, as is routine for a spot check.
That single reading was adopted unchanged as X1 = 31.7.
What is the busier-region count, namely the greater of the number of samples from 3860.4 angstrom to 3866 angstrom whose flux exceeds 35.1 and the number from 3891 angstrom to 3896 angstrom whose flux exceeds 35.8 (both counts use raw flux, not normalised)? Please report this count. 5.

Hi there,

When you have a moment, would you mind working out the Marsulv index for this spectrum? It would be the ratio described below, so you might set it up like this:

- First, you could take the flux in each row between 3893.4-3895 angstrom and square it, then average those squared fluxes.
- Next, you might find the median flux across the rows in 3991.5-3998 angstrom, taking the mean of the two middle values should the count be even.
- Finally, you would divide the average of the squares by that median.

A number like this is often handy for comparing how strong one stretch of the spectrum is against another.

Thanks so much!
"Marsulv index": 14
